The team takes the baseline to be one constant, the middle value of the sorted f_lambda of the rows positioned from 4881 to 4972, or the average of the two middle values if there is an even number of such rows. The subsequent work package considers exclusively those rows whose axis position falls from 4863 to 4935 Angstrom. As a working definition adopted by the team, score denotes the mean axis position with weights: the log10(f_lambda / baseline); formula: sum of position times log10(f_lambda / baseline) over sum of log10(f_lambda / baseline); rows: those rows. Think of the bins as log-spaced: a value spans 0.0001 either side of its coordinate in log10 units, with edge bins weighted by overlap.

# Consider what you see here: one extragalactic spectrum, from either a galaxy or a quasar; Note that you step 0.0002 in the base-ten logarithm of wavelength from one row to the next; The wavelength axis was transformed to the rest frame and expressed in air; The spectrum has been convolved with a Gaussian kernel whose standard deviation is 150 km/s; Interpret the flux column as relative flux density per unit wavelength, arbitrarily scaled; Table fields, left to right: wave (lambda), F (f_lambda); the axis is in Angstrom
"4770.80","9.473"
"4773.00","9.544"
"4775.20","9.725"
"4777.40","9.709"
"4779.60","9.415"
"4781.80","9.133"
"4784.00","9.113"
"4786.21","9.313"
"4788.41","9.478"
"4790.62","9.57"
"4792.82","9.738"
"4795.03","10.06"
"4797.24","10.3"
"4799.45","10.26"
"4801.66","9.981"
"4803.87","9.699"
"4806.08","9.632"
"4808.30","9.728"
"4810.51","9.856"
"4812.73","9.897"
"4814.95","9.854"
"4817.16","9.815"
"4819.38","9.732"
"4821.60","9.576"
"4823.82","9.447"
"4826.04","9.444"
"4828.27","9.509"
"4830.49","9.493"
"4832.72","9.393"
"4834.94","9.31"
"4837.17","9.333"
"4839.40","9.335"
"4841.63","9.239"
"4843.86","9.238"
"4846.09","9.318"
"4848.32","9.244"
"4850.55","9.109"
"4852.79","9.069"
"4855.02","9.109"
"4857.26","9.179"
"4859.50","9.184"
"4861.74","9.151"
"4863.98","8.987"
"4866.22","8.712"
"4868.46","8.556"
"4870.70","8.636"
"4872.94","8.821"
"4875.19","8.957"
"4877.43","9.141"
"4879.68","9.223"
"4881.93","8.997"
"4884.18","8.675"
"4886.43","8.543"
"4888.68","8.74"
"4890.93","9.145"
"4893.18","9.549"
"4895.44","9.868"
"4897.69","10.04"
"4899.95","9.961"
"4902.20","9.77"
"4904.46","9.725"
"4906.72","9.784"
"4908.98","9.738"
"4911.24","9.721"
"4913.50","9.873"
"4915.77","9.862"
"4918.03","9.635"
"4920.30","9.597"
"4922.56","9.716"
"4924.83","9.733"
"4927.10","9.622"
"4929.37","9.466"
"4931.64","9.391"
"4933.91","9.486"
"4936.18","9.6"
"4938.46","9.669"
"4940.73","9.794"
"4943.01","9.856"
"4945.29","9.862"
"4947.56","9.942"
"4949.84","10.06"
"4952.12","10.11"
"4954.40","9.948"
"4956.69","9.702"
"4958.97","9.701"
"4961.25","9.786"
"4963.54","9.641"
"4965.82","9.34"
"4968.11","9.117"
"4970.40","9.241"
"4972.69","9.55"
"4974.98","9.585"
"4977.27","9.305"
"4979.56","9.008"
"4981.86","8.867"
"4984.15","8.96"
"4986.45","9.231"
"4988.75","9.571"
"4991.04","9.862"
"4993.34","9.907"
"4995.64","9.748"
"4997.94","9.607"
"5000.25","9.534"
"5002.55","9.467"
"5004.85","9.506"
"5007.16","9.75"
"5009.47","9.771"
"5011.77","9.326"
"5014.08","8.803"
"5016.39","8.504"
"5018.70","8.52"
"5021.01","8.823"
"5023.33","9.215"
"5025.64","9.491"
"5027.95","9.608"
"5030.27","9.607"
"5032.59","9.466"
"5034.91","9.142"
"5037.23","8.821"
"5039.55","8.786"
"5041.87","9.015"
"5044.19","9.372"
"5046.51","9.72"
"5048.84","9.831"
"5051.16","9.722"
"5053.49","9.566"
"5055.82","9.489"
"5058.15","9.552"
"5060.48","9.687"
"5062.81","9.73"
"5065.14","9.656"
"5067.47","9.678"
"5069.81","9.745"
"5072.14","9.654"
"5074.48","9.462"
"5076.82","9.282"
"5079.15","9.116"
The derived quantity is 4879.2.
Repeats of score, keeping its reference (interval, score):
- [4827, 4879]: 4858.2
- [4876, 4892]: 4884.8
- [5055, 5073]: 5059.1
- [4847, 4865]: 4856.4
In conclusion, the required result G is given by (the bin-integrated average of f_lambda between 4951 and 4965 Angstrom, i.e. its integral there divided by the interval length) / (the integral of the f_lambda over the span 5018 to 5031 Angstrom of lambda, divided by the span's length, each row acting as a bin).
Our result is 1.06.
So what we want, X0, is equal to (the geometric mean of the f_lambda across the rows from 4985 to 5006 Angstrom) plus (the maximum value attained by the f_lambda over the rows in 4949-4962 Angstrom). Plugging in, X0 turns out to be 19.7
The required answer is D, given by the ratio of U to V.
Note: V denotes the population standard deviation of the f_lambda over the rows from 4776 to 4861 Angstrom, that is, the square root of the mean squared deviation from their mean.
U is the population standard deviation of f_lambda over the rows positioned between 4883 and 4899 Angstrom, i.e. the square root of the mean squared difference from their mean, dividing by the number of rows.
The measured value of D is 1.75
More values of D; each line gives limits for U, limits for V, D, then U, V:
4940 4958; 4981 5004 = 0.37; 0.13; 0.34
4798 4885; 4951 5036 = 1.02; 0.39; 0.38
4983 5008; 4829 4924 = 0.65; 0.26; 0.40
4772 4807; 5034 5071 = 1.03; 0.34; 0.33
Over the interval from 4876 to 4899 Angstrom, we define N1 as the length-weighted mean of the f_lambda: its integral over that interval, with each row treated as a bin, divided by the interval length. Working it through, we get 9.2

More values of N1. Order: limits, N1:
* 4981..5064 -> 9.4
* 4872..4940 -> 9.5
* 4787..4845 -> 9.6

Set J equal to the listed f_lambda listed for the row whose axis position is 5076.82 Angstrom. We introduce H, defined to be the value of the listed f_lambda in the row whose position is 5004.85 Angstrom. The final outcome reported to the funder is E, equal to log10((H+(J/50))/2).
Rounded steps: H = 9.506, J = 9.282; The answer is 0.685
